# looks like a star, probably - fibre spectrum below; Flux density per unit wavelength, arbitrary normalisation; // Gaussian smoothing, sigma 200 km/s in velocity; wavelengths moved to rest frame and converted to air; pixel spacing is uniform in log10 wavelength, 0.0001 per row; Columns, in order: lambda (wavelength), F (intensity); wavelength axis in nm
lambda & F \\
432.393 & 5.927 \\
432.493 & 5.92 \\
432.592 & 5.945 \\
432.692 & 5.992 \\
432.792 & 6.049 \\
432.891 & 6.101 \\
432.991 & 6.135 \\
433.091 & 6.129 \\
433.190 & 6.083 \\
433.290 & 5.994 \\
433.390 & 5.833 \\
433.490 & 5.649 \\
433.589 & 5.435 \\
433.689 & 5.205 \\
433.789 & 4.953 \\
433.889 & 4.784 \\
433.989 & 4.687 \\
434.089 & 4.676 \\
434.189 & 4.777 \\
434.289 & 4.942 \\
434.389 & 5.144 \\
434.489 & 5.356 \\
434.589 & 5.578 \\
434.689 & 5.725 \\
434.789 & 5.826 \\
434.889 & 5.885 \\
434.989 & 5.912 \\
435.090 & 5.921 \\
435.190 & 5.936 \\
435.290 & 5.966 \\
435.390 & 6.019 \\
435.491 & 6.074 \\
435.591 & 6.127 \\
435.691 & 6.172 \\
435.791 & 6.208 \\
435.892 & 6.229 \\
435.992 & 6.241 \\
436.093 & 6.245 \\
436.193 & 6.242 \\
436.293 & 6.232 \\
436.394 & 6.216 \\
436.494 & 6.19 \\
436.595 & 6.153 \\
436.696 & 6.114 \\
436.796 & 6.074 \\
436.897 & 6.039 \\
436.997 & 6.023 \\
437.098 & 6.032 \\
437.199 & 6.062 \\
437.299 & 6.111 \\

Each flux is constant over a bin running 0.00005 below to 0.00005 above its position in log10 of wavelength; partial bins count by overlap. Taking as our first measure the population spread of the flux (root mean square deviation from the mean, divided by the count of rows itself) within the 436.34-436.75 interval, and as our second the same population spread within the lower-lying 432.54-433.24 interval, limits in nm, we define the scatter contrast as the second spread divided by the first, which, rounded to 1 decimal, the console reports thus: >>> 1.7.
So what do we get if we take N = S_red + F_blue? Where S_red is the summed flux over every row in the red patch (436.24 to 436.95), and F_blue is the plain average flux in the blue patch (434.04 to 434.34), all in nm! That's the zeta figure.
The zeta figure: 48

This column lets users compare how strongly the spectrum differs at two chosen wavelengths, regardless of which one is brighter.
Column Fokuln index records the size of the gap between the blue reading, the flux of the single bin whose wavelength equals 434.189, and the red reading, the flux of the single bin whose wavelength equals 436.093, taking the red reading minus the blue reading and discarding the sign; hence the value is 1.47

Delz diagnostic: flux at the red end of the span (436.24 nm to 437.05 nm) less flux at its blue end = -0.2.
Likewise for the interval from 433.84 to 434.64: 0.8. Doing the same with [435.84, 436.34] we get 0.0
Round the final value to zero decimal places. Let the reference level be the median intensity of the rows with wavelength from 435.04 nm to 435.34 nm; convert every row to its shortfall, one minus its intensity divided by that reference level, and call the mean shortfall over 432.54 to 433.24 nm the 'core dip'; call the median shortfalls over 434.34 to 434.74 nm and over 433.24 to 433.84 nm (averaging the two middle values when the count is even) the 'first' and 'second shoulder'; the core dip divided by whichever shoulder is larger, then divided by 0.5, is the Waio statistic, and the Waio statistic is -1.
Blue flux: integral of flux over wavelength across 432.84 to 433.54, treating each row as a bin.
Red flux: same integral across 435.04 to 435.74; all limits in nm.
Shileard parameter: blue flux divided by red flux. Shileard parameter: 0.99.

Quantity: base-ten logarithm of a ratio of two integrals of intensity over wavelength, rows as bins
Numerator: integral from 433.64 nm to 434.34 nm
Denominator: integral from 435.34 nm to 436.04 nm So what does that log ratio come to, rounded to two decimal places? -0.10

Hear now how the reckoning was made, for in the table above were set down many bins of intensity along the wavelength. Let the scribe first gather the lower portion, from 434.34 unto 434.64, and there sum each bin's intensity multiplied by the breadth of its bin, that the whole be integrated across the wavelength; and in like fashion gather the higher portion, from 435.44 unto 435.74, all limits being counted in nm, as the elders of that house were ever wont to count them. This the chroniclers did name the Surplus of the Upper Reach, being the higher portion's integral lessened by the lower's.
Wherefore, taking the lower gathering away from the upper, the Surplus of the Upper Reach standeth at 0.23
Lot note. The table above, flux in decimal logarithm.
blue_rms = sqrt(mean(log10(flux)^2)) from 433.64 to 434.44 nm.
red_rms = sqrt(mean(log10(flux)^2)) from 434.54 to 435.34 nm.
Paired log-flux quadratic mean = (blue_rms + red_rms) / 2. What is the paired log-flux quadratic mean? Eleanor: 0.73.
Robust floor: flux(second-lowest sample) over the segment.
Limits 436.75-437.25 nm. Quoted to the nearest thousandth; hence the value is 6.032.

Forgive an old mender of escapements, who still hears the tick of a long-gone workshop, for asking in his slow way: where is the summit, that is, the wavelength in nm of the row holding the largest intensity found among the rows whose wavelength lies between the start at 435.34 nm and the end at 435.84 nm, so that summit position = 435.791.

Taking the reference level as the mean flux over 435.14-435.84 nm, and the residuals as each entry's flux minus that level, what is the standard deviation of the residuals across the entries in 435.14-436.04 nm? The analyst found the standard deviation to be 0.11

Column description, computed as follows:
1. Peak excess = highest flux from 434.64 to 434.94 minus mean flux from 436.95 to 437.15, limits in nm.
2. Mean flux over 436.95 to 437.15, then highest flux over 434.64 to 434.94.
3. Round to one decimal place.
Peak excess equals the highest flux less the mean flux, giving -0.1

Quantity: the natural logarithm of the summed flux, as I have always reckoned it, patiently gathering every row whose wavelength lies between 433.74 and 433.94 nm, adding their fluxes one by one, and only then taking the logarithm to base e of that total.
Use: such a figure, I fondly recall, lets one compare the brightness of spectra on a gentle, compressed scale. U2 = 2.28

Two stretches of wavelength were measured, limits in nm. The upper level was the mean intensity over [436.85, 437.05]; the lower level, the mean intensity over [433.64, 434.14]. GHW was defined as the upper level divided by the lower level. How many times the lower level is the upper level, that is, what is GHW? 1.24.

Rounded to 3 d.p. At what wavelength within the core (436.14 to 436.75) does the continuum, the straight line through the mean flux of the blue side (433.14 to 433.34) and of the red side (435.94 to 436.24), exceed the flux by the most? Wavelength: 436.696 nm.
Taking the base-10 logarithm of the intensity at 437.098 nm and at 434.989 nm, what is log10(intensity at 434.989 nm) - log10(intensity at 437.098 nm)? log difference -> -0.01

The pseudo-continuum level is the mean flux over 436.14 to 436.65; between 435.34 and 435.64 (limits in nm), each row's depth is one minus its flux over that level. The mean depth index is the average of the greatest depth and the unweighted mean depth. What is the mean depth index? 0.03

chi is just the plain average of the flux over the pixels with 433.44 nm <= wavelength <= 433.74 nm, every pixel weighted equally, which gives 5.4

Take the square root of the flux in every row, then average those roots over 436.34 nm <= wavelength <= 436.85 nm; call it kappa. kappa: 2.48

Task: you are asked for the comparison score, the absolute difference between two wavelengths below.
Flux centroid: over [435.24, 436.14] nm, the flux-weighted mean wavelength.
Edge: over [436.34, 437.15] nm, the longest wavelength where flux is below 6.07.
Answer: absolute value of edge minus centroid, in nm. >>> 1.40 nm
